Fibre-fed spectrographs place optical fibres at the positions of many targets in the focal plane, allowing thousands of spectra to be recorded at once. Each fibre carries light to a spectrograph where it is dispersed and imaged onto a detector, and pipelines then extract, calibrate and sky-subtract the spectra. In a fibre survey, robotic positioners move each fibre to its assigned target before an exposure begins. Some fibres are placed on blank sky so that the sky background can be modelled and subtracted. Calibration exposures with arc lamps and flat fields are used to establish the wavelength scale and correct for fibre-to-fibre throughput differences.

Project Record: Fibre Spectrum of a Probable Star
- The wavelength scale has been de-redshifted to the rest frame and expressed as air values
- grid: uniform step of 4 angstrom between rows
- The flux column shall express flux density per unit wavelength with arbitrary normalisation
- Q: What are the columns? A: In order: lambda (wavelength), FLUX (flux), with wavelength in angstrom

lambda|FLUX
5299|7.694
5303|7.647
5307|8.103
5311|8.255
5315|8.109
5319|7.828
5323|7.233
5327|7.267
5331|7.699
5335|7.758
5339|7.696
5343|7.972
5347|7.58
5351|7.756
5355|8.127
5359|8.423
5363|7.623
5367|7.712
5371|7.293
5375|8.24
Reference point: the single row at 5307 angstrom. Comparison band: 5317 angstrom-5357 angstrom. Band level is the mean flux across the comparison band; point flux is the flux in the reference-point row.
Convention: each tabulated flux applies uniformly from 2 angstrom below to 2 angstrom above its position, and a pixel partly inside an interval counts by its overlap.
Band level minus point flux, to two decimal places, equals -0.41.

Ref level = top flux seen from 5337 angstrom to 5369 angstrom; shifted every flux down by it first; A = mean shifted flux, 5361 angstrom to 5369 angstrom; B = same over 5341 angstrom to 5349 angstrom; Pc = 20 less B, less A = 21.4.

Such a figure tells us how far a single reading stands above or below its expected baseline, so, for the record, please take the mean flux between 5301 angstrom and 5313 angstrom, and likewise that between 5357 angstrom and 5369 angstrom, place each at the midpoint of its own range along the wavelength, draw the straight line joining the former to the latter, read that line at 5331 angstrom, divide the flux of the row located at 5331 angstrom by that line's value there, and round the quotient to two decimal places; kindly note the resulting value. 0.97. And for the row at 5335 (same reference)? 0.97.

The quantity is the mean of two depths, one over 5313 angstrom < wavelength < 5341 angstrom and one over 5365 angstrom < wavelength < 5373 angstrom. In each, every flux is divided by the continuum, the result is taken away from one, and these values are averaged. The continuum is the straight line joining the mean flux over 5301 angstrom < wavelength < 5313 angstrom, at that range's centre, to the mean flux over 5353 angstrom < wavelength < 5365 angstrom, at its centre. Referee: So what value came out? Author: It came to 0.058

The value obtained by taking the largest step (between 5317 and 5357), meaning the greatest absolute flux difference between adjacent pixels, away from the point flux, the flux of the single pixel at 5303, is 7.1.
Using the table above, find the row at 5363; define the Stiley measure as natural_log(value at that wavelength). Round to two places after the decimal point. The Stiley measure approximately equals 2.03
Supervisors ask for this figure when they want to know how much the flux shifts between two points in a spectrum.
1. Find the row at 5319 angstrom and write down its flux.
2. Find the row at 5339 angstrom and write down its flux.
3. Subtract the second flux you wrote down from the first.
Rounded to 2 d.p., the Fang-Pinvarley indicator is 0.13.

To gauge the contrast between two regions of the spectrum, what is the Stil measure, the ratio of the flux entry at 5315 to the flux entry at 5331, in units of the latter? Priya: 1.05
